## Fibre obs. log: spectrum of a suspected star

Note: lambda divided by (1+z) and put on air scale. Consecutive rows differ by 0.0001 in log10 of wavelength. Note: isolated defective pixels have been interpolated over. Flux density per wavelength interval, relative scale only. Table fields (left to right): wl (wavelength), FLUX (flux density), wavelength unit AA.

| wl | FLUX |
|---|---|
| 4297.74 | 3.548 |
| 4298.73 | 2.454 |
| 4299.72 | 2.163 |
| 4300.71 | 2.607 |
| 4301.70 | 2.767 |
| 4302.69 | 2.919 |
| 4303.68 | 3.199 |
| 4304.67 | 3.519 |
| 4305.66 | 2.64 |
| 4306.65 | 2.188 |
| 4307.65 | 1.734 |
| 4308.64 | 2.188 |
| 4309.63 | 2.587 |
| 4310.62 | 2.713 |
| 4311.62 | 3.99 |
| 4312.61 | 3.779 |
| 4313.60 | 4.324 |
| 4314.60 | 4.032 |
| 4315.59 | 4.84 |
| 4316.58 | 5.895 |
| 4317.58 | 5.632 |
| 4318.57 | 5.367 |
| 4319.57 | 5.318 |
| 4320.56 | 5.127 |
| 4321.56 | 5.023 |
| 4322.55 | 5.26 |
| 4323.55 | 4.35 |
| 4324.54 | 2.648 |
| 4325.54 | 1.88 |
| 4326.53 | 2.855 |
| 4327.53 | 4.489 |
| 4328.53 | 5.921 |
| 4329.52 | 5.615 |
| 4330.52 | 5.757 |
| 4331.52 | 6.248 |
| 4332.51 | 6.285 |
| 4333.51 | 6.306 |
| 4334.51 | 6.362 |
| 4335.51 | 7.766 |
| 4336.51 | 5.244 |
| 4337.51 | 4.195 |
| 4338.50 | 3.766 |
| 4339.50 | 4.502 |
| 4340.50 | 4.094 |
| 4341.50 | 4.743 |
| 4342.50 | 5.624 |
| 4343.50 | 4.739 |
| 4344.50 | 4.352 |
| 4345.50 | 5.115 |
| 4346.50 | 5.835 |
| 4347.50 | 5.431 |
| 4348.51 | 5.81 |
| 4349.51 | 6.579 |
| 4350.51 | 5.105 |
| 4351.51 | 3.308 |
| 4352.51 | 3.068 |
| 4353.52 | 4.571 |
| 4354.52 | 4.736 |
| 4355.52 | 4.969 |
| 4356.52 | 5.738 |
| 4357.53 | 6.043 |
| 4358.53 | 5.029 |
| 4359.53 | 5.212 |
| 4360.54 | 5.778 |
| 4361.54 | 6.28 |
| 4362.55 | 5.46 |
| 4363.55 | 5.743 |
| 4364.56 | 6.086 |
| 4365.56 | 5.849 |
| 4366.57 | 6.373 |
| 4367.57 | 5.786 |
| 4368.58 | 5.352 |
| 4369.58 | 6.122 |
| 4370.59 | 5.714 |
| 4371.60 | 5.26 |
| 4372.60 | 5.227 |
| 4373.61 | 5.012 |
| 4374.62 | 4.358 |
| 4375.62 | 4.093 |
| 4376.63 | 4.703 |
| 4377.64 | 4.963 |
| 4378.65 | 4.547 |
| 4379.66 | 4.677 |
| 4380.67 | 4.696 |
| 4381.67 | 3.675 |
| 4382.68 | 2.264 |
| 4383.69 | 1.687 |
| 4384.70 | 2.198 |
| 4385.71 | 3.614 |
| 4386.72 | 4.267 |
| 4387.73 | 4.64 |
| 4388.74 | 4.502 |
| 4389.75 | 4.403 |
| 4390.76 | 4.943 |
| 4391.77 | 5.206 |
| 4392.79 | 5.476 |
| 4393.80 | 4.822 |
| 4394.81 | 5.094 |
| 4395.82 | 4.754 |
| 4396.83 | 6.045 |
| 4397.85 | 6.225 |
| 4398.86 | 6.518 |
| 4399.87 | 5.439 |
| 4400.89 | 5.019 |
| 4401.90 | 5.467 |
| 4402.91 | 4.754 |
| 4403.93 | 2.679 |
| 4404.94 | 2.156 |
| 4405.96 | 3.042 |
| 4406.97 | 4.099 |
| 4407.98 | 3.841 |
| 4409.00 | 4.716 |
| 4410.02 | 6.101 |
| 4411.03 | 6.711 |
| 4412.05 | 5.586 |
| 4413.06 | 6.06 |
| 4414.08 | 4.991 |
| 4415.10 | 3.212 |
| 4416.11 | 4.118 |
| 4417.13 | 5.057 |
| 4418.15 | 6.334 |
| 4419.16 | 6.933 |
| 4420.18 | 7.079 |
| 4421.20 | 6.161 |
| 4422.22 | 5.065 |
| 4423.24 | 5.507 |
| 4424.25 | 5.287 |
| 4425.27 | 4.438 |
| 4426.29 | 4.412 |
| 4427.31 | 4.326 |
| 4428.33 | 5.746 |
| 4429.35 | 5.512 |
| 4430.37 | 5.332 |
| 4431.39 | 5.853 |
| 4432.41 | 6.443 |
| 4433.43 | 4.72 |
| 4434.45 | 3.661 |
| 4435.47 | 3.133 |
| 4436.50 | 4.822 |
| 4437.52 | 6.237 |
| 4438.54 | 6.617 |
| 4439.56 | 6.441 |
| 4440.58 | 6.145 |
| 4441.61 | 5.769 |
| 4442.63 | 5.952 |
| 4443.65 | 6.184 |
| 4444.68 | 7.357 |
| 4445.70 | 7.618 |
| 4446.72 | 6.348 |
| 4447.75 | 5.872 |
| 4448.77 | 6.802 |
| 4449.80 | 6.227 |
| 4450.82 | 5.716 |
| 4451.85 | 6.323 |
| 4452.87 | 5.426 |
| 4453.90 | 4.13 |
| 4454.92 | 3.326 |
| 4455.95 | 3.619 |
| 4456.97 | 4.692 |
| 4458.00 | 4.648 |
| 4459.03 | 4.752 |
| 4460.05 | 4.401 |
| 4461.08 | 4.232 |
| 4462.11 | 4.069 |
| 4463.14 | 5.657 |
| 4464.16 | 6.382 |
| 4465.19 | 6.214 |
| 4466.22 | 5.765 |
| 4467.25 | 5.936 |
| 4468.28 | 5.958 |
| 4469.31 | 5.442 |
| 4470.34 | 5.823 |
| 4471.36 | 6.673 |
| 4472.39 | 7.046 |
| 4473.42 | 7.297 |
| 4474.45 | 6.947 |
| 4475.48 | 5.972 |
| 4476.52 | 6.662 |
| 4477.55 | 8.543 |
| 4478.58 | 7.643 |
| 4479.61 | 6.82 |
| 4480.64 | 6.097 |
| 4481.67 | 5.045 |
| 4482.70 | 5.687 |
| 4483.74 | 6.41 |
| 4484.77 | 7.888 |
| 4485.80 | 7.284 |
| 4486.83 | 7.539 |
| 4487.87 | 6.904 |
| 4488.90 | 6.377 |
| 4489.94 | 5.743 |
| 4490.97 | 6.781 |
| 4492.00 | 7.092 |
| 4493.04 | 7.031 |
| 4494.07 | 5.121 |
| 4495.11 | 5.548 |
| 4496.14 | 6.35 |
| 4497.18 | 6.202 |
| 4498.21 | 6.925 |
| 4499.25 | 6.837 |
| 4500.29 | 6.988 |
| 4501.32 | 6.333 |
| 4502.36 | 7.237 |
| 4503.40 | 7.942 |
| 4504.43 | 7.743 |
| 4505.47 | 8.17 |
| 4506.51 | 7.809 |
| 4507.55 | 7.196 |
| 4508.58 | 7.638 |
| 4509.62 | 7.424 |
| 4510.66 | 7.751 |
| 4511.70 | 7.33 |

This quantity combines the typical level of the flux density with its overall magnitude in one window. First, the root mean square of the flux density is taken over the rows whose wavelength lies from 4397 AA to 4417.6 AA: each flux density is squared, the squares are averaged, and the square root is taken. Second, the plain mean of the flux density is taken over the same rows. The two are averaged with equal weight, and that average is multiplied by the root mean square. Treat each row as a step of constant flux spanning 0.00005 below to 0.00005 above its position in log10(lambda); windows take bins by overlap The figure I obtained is 24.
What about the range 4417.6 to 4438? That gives 29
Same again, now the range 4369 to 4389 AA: 20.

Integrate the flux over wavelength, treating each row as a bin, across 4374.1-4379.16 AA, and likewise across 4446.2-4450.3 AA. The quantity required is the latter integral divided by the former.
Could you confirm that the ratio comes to 1.1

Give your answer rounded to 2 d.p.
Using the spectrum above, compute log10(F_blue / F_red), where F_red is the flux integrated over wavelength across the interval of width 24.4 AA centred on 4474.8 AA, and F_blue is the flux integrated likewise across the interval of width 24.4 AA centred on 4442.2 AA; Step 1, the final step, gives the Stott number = -0.05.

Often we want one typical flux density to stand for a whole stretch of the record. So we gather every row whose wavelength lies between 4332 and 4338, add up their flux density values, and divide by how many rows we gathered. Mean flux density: 6.0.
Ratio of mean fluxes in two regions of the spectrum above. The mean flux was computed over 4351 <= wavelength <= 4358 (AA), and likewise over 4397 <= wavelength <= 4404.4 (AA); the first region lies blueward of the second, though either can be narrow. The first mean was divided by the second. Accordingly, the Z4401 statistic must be 0.9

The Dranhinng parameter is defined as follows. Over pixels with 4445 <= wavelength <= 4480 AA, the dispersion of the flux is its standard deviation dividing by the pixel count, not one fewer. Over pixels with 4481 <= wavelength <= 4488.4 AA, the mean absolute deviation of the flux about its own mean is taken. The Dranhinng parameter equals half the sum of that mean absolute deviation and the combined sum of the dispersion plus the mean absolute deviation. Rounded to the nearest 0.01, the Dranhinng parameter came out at 1.43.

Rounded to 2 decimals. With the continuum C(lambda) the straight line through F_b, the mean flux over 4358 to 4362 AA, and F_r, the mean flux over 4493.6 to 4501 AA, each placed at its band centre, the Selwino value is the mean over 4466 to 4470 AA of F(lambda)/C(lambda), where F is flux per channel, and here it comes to 0.94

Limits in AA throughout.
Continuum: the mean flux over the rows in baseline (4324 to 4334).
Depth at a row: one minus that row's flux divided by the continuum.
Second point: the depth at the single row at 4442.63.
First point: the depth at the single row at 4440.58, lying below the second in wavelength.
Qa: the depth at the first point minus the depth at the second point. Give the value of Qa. 0.0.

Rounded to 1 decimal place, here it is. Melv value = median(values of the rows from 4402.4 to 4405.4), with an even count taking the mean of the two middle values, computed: 2.7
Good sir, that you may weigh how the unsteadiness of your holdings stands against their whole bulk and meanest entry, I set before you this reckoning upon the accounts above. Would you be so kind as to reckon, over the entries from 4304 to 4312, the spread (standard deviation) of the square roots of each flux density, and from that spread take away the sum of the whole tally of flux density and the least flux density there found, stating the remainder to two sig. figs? -23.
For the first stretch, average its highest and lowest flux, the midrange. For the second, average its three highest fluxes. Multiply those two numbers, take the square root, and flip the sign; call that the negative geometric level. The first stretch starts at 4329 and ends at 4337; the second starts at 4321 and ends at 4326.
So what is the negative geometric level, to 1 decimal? -5.6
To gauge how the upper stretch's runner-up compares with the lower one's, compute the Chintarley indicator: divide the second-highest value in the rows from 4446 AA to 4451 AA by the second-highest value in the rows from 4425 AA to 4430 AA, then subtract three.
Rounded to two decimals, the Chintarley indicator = -1.85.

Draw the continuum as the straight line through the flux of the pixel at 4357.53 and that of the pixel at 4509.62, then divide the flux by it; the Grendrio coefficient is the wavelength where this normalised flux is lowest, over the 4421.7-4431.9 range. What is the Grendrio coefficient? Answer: 4427.31 AA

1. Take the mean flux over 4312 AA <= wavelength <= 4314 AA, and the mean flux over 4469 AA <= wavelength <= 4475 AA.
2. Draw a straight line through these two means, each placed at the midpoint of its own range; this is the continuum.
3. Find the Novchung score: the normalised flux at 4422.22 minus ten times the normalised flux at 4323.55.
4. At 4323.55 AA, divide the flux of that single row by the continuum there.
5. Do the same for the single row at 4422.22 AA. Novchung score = -9.4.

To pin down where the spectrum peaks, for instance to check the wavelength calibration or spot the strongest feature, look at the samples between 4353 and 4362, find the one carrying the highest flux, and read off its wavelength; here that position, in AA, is 4361.54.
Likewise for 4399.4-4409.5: 4401.90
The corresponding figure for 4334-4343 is 4335.51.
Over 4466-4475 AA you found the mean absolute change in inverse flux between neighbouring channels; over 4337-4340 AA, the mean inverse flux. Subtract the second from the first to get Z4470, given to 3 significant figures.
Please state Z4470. -0.233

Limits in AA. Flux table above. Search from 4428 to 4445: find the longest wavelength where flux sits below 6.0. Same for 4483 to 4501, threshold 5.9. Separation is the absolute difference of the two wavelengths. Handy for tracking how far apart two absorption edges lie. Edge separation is 52.5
